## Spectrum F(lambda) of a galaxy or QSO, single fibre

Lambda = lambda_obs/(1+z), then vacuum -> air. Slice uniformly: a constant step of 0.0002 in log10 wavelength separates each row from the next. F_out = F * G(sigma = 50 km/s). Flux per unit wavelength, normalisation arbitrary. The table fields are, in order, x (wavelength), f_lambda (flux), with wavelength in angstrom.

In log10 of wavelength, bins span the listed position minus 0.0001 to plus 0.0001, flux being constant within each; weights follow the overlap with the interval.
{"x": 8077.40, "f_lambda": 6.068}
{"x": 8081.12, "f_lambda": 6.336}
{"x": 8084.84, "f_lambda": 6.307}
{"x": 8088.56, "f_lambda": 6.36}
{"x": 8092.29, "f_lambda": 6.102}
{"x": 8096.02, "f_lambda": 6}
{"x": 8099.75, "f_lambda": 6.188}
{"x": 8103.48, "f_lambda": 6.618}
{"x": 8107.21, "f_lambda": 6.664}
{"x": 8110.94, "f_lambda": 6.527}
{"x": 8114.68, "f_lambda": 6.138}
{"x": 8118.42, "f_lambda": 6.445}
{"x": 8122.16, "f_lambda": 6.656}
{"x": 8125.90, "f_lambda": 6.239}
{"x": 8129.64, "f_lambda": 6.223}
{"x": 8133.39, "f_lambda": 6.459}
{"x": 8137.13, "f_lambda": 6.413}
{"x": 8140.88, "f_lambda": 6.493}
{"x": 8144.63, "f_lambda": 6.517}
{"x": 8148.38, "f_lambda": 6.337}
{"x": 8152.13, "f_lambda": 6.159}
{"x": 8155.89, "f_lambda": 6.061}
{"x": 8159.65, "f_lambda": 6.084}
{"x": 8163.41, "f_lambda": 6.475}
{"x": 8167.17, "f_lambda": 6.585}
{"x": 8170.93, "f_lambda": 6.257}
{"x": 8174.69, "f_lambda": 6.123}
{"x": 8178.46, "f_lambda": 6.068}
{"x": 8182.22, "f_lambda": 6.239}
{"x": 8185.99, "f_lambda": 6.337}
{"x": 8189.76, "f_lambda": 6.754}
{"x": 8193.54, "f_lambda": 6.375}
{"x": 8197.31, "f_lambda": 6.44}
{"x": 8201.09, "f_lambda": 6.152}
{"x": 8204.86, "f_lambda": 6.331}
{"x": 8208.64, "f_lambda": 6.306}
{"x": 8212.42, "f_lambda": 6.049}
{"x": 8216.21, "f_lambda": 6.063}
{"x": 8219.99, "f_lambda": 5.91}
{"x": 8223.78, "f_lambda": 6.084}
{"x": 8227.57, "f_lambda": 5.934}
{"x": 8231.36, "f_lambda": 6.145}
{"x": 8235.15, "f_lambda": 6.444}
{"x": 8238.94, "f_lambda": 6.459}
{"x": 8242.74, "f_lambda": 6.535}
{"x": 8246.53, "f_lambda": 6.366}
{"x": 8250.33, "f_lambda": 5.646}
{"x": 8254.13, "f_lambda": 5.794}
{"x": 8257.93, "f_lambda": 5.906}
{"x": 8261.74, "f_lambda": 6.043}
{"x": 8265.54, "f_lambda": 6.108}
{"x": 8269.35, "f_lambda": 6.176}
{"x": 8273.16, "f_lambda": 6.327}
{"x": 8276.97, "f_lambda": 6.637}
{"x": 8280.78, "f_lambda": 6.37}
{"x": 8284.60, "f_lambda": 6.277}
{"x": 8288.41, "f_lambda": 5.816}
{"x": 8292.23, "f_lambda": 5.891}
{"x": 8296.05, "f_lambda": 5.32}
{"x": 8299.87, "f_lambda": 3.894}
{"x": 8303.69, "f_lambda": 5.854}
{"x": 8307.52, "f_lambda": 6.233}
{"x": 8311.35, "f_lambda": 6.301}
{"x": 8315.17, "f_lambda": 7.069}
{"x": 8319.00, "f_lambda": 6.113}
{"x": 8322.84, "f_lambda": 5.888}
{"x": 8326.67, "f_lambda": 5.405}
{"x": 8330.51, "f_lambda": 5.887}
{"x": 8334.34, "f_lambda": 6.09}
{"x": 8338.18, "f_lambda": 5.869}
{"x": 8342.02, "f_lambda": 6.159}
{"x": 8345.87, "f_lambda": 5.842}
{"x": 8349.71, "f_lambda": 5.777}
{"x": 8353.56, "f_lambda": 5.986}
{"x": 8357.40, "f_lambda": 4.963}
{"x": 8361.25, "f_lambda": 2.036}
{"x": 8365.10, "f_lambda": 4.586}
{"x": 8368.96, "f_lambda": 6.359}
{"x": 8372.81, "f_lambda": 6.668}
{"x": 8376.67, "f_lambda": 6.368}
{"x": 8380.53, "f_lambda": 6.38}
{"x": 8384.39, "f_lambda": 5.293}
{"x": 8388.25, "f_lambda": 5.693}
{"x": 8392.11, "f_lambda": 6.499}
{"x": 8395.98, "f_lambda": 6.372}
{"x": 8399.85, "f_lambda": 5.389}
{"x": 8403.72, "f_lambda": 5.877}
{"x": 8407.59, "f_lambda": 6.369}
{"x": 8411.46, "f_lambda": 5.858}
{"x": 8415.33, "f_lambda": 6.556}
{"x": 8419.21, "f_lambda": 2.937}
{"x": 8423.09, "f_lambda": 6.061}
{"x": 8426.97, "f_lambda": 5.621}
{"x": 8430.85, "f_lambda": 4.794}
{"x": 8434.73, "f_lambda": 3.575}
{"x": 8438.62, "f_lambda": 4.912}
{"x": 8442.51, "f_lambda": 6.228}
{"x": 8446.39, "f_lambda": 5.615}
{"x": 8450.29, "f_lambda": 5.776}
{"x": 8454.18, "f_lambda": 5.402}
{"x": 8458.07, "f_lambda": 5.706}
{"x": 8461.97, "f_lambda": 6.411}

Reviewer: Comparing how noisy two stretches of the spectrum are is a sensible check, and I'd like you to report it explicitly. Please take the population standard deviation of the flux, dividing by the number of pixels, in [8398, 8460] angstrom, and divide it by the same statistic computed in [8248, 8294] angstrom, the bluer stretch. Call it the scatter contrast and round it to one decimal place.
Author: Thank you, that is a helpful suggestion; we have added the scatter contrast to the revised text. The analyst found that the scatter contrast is 3.4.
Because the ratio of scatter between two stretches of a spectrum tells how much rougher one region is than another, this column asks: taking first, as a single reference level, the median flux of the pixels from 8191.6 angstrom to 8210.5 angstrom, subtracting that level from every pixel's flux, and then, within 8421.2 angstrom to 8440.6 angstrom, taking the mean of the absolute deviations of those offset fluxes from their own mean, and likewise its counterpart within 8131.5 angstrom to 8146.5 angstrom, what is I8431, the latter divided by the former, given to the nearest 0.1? 0.1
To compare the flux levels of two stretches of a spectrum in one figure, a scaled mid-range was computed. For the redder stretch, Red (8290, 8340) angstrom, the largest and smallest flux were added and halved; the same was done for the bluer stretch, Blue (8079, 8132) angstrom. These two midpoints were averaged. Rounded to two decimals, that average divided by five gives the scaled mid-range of 1.18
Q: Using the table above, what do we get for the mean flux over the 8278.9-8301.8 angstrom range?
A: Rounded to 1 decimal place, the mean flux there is 5.6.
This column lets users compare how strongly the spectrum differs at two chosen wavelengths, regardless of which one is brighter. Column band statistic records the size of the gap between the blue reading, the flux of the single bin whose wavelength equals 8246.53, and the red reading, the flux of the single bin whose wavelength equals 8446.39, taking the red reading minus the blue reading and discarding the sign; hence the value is 0.75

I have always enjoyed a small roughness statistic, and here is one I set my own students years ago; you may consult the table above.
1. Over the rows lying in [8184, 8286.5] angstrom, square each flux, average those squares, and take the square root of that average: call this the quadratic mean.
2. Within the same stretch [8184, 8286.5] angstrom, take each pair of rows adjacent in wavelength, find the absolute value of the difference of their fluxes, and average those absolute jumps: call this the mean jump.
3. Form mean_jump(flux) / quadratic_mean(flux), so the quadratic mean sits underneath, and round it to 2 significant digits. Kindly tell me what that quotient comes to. 0.031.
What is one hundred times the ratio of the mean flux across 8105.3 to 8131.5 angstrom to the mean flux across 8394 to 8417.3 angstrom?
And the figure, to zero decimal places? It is 106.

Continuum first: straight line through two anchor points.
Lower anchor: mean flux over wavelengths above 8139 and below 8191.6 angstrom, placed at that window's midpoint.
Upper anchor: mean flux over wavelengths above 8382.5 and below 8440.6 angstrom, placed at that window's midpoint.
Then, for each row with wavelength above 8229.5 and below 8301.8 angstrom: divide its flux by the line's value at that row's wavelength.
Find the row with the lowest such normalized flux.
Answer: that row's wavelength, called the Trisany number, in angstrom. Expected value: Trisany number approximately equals 8299.87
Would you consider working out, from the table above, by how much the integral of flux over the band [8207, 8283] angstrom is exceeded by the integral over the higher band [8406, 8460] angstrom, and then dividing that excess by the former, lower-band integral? -0.4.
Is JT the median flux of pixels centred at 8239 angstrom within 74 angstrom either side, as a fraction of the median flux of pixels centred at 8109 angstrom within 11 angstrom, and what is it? 0.95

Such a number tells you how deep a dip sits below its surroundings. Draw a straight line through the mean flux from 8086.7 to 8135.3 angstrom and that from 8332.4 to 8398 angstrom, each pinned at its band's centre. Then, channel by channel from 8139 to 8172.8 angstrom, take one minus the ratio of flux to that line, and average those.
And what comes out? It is -0.014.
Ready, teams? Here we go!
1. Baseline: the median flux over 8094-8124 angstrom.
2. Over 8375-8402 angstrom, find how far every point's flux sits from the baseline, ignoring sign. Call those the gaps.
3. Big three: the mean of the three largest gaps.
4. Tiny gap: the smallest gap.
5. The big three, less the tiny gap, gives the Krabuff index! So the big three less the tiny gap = 1.0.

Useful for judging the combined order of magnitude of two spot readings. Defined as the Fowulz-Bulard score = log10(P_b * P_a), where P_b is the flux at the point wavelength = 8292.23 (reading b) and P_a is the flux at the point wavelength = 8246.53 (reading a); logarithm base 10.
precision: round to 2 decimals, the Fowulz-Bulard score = 1.57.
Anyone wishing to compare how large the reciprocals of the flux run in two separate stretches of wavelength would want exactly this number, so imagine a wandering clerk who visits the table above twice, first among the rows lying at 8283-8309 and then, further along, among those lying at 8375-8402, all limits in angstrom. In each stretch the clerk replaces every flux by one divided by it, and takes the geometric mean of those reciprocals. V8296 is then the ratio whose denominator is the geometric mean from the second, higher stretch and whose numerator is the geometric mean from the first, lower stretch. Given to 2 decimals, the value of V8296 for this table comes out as 1.08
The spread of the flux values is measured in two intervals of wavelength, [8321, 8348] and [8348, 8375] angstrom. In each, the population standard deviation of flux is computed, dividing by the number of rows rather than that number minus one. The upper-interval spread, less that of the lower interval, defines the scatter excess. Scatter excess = 1.2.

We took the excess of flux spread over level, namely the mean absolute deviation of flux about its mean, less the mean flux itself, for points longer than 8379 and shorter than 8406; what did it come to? -5.5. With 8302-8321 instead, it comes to -6.0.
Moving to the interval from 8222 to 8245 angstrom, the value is -6.1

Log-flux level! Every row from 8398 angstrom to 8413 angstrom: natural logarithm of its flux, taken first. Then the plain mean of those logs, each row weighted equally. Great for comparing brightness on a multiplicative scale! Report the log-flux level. 1.77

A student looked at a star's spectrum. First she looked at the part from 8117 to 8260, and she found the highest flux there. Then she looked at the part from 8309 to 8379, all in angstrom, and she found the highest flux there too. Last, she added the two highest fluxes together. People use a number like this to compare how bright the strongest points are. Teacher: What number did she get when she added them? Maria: 13.8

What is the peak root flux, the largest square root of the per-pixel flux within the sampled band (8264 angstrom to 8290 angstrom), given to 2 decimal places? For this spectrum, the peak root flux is 2.58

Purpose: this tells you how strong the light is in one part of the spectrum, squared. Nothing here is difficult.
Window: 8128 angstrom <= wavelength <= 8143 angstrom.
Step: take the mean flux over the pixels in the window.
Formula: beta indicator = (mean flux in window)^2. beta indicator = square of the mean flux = 41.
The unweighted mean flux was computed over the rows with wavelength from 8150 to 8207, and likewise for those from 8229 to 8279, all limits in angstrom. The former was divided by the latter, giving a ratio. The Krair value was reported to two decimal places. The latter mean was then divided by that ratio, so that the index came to 6.10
